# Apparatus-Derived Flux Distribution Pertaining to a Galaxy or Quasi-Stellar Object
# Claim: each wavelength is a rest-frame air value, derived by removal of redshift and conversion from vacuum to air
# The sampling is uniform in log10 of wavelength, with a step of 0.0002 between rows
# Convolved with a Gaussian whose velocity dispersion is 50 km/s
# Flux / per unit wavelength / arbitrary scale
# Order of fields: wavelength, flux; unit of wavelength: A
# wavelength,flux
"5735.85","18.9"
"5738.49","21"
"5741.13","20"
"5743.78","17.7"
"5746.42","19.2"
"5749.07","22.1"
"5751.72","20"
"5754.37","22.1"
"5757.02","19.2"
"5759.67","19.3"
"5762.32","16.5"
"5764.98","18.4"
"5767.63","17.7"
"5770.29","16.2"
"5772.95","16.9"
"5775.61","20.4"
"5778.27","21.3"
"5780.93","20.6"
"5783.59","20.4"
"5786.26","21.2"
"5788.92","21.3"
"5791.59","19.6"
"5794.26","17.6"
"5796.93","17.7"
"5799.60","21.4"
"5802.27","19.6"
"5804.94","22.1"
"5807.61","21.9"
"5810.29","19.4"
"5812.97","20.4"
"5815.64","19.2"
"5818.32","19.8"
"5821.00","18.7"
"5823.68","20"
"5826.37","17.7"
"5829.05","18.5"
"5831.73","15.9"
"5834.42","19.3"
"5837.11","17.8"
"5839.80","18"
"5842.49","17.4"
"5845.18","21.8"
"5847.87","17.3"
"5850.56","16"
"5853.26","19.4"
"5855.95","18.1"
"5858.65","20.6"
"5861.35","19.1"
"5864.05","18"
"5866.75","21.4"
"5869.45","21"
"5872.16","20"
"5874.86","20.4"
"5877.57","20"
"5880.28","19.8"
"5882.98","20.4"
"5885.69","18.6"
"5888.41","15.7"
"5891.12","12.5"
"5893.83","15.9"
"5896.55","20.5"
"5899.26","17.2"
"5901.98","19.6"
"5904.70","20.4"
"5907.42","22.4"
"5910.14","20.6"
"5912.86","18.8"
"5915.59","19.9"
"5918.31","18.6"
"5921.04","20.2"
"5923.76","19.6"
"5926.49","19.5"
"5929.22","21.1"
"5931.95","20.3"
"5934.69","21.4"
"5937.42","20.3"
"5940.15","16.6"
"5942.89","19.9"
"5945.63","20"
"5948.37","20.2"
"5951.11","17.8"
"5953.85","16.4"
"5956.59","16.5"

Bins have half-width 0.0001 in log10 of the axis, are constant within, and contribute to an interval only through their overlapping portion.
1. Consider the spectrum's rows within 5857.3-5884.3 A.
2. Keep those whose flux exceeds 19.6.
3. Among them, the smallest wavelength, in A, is 5858.65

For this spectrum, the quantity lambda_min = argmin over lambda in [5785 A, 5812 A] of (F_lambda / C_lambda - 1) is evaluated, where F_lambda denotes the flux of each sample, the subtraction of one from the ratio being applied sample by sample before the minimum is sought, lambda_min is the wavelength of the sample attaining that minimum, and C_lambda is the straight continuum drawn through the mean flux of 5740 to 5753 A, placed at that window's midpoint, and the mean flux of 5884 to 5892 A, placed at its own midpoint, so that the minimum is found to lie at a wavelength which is 5794.26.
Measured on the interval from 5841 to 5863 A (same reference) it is 5850.56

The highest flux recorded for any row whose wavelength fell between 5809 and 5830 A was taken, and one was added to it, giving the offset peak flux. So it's 21.4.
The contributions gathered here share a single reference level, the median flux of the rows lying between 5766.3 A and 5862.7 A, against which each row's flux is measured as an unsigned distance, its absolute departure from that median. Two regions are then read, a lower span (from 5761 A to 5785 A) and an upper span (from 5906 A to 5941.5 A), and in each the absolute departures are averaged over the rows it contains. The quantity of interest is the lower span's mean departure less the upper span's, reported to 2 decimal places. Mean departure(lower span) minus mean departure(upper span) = 0.60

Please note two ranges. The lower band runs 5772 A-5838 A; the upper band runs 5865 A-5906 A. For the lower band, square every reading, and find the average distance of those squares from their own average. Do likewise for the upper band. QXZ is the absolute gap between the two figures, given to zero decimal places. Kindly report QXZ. 18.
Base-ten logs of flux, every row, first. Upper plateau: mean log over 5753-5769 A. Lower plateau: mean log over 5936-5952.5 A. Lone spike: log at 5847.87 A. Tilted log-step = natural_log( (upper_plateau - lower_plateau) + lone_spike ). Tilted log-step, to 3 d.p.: 0.208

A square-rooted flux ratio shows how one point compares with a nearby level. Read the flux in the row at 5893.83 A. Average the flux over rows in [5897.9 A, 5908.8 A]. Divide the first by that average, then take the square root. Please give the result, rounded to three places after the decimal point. 0.894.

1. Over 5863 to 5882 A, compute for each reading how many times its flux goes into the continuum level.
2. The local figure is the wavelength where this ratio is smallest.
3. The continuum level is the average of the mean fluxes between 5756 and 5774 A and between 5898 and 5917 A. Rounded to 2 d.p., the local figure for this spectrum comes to 5866.75 A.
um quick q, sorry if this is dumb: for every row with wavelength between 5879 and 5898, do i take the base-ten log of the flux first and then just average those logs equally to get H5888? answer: 1.24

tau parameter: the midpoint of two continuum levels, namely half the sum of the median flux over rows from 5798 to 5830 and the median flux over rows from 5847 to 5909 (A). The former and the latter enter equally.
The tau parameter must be 19.65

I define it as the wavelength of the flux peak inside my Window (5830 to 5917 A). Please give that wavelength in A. 5907.42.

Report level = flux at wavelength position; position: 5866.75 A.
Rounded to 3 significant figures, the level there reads 21.4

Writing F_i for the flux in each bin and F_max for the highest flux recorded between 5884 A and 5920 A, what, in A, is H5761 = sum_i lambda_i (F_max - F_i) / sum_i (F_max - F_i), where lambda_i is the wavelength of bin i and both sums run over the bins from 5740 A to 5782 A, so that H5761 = 5761.8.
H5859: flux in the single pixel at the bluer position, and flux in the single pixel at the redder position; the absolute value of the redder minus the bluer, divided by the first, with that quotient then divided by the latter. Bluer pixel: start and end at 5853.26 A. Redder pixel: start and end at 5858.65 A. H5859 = 0.0030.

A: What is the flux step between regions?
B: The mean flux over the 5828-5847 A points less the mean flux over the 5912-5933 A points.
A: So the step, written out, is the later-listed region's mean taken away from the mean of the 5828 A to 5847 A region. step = -1.4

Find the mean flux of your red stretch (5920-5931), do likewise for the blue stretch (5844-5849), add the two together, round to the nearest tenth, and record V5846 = 39.7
